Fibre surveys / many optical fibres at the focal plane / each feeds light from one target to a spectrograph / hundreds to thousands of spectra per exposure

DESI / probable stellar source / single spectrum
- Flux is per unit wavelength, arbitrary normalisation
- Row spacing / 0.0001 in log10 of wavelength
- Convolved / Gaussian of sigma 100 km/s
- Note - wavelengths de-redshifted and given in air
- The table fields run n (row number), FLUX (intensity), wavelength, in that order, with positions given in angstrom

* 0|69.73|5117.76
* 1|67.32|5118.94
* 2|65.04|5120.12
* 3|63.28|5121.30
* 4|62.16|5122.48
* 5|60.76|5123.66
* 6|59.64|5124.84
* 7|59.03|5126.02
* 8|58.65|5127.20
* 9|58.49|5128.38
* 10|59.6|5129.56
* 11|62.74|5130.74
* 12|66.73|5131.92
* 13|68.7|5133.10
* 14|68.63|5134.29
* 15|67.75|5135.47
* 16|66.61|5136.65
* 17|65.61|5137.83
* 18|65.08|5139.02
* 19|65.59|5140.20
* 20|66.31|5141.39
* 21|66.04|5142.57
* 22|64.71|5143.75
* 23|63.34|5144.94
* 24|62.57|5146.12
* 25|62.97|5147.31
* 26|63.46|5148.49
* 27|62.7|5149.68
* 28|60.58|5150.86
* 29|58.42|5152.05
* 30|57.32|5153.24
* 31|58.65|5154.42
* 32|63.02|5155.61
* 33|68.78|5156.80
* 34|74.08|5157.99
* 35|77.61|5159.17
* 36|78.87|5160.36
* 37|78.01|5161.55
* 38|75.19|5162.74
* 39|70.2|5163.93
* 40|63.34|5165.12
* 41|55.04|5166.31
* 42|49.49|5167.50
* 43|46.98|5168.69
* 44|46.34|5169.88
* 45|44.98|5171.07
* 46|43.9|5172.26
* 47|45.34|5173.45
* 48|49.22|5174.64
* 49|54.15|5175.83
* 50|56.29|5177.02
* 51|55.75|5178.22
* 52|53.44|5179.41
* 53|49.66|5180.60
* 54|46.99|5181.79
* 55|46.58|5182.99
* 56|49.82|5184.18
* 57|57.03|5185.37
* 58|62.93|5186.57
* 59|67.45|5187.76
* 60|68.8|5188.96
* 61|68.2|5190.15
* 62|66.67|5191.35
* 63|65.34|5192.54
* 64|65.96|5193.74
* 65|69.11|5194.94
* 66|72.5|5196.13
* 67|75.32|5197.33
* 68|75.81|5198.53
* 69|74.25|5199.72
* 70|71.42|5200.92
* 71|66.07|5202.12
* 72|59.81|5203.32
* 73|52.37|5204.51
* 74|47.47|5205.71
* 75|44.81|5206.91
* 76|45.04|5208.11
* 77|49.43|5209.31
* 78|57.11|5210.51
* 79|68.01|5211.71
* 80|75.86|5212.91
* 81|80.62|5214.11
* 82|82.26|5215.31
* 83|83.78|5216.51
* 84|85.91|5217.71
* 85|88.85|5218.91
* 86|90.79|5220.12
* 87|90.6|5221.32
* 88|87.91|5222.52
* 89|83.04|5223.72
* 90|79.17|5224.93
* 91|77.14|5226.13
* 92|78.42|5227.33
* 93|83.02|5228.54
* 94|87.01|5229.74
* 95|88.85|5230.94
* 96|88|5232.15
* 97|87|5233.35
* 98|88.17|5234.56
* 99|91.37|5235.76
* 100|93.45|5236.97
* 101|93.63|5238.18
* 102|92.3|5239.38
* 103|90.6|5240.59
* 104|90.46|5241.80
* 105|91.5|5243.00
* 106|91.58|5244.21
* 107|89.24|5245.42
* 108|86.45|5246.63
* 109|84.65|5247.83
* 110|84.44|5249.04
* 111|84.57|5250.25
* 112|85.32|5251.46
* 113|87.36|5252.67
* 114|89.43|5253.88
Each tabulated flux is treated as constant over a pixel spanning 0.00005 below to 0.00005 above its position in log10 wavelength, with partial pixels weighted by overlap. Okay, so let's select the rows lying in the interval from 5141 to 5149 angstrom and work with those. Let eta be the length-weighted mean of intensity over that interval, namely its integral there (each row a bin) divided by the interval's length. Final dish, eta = 64.2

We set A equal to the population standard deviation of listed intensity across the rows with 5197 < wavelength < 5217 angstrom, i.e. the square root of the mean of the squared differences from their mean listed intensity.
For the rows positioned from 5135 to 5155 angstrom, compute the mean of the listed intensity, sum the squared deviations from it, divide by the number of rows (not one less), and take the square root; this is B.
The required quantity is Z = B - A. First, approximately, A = 13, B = 3.0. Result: -10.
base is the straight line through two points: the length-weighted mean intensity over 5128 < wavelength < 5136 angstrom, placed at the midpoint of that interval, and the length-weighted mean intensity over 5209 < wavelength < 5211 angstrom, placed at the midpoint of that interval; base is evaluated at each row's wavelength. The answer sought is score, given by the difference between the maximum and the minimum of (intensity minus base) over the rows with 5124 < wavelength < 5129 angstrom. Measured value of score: 0.7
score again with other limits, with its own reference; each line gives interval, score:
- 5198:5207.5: 29.8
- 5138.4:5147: 3.1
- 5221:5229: 12.8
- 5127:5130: 1.3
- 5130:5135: 6.4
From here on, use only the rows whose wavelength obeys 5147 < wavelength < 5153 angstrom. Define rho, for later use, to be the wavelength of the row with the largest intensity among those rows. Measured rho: 5148.49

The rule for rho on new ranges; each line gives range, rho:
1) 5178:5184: 5178.22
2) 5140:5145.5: 5141.39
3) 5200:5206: 5200.92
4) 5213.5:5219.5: 5218.91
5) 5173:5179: 5177.02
